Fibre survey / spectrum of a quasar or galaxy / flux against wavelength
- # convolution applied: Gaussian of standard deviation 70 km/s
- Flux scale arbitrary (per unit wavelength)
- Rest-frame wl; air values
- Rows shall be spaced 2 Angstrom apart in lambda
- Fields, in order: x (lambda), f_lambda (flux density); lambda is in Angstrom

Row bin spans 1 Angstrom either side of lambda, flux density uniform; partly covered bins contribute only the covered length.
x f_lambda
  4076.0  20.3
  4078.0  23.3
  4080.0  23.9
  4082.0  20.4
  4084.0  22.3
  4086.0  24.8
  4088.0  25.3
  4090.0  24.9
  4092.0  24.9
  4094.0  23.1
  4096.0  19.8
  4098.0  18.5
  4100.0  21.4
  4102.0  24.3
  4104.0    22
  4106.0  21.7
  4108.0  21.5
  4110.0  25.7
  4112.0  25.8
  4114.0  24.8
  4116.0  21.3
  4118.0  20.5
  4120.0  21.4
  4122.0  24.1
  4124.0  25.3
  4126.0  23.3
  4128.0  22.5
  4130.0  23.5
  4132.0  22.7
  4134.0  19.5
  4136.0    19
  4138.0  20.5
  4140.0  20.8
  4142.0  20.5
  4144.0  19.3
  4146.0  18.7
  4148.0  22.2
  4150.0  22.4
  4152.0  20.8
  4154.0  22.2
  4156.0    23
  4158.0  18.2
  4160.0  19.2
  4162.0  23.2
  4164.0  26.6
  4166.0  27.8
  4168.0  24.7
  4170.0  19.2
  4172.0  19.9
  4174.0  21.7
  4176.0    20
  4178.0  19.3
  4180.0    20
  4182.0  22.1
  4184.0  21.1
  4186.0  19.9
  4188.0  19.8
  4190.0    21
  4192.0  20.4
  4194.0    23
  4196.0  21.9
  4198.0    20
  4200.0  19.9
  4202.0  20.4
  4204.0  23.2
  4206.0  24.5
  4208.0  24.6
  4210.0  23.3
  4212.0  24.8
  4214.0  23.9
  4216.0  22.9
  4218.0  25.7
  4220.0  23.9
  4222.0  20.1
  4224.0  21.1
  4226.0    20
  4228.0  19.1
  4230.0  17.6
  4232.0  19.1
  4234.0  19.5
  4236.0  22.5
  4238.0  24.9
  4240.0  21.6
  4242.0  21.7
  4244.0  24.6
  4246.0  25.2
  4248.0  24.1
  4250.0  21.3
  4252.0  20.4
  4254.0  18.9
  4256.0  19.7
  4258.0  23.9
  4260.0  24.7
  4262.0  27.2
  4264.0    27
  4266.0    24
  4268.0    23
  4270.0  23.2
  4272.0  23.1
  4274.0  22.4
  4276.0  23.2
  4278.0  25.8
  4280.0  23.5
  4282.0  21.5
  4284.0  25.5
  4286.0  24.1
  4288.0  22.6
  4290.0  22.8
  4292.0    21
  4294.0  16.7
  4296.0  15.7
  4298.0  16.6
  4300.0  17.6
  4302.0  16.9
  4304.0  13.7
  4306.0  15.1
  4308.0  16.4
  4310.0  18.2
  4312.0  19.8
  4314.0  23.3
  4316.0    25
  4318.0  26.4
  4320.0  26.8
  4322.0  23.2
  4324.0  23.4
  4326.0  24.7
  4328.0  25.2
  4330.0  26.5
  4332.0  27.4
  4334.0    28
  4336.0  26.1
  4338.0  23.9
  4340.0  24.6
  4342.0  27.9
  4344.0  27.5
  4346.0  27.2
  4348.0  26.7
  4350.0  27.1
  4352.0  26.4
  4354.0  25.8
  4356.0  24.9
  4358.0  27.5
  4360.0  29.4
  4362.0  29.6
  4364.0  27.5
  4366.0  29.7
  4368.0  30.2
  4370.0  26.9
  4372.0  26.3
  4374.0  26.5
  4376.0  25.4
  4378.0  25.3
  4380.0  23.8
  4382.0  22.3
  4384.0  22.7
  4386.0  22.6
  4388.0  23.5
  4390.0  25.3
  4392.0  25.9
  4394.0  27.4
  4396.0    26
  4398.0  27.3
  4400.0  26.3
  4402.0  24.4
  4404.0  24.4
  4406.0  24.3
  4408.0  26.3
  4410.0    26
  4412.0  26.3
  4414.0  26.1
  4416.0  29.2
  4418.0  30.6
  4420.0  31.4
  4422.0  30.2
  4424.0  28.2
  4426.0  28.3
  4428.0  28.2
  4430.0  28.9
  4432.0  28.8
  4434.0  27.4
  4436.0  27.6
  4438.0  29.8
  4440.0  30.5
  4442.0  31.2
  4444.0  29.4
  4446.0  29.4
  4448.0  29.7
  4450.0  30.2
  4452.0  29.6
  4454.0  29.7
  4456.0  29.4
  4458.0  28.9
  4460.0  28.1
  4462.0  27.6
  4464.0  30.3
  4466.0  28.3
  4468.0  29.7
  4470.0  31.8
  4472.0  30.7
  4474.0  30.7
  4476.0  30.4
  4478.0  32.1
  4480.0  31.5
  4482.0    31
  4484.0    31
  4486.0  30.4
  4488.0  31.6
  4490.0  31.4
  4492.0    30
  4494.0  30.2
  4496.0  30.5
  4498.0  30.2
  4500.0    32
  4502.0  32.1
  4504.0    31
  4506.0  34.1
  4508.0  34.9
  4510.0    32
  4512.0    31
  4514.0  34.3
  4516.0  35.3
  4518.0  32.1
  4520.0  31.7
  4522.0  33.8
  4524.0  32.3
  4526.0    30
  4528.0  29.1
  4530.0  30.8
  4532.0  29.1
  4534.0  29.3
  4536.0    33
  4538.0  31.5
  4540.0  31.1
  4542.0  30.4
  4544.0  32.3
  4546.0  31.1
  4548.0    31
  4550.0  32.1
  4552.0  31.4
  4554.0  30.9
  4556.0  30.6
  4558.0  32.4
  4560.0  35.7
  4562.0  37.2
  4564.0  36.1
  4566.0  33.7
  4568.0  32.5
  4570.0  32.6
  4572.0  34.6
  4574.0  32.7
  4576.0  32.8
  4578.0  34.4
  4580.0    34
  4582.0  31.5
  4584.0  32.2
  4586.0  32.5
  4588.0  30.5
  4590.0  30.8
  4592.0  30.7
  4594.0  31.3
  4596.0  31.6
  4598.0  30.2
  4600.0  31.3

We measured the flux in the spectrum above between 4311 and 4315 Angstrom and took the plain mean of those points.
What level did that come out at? 22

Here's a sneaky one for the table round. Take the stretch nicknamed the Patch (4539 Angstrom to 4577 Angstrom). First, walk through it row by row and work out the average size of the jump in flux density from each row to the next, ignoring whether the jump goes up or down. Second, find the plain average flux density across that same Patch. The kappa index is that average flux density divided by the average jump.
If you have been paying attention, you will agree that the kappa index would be 27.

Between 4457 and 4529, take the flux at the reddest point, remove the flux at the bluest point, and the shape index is 0.2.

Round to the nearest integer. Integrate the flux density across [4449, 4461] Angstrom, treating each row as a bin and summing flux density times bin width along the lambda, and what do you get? 352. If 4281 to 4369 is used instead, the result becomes 2092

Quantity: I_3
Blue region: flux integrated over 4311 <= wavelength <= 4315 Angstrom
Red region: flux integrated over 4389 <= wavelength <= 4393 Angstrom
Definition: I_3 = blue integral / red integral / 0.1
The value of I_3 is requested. 8.4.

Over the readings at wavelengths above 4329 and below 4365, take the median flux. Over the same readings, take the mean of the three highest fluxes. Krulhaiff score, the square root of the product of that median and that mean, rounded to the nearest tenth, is 28.1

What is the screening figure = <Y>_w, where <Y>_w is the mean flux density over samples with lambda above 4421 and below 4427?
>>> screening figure 28.9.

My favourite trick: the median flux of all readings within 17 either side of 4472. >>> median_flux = 30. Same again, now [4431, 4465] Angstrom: 29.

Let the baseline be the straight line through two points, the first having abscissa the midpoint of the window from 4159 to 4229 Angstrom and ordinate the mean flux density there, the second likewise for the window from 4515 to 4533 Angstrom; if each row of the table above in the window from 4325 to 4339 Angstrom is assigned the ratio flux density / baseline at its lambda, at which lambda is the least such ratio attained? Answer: 4338.0 Angstrom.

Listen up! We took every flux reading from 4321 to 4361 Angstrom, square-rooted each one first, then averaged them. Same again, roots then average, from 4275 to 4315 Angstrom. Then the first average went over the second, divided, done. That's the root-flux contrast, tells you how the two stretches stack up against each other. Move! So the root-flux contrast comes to 1.15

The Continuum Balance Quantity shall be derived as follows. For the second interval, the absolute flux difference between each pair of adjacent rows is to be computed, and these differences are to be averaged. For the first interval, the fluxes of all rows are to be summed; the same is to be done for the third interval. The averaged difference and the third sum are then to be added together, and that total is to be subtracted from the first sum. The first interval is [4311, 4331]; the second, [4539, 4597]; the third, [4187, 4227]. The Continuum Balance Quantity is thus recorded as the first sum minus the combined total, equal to -201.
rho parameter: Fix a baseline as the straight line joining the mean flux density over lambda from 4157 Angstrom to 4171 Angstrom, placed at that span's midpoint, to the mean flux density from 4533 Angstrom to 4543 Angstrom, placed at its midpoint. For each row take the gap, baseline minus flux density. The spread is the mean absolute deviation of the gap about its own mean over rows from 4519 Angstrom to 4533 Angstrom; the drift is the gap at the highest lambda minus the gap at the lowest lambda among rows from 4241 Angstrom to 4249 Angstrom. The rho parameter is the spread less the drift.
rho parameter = 3.7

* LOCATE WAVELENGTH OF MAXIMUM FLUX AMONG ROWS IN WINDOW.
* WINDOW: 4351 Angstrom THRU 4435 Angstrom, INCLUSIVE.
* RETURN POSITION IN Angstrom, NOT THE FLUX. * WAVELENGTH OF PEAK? 4420.0 Angstrom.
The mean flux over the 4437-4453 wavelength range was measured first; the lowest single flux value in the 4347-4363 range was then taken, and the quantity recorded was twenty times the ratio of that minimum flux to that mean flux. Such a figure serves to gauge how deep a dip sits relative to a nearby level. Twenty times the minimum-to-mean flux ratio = 16.6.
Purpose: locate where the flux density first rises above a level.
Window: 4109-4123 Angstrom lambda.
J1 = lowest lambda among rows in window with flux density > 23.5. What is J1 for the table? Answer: 4110.0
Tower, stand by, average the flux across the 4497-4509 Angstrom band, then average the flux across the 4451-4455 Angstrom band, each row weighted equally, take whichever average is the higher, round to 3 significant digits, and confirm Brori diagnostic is 32.4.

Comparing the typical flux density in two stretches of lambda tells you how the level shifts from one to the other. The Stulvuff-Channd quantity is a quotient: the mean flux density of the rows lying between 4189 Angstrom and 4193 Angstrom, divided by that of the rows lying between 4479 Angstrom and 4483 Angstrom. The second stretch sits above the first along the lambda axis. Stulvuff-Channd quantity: 0.66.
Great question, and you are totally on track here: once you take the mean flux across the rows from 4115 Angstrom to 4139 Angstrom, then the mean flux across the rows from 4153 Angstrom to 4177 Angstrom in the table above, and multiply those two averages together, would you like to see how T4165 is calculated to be 486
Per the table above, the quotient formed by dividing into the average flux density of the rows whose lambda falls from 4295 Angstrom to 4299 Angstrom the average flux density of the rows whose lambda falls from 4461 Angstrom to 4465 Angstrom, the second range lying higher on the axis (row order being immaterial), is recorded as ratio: 0.56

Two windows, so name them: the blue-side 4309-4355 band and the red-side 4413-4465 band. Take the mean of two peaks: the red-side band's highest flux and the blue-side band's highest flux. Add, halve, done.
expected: 29.7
